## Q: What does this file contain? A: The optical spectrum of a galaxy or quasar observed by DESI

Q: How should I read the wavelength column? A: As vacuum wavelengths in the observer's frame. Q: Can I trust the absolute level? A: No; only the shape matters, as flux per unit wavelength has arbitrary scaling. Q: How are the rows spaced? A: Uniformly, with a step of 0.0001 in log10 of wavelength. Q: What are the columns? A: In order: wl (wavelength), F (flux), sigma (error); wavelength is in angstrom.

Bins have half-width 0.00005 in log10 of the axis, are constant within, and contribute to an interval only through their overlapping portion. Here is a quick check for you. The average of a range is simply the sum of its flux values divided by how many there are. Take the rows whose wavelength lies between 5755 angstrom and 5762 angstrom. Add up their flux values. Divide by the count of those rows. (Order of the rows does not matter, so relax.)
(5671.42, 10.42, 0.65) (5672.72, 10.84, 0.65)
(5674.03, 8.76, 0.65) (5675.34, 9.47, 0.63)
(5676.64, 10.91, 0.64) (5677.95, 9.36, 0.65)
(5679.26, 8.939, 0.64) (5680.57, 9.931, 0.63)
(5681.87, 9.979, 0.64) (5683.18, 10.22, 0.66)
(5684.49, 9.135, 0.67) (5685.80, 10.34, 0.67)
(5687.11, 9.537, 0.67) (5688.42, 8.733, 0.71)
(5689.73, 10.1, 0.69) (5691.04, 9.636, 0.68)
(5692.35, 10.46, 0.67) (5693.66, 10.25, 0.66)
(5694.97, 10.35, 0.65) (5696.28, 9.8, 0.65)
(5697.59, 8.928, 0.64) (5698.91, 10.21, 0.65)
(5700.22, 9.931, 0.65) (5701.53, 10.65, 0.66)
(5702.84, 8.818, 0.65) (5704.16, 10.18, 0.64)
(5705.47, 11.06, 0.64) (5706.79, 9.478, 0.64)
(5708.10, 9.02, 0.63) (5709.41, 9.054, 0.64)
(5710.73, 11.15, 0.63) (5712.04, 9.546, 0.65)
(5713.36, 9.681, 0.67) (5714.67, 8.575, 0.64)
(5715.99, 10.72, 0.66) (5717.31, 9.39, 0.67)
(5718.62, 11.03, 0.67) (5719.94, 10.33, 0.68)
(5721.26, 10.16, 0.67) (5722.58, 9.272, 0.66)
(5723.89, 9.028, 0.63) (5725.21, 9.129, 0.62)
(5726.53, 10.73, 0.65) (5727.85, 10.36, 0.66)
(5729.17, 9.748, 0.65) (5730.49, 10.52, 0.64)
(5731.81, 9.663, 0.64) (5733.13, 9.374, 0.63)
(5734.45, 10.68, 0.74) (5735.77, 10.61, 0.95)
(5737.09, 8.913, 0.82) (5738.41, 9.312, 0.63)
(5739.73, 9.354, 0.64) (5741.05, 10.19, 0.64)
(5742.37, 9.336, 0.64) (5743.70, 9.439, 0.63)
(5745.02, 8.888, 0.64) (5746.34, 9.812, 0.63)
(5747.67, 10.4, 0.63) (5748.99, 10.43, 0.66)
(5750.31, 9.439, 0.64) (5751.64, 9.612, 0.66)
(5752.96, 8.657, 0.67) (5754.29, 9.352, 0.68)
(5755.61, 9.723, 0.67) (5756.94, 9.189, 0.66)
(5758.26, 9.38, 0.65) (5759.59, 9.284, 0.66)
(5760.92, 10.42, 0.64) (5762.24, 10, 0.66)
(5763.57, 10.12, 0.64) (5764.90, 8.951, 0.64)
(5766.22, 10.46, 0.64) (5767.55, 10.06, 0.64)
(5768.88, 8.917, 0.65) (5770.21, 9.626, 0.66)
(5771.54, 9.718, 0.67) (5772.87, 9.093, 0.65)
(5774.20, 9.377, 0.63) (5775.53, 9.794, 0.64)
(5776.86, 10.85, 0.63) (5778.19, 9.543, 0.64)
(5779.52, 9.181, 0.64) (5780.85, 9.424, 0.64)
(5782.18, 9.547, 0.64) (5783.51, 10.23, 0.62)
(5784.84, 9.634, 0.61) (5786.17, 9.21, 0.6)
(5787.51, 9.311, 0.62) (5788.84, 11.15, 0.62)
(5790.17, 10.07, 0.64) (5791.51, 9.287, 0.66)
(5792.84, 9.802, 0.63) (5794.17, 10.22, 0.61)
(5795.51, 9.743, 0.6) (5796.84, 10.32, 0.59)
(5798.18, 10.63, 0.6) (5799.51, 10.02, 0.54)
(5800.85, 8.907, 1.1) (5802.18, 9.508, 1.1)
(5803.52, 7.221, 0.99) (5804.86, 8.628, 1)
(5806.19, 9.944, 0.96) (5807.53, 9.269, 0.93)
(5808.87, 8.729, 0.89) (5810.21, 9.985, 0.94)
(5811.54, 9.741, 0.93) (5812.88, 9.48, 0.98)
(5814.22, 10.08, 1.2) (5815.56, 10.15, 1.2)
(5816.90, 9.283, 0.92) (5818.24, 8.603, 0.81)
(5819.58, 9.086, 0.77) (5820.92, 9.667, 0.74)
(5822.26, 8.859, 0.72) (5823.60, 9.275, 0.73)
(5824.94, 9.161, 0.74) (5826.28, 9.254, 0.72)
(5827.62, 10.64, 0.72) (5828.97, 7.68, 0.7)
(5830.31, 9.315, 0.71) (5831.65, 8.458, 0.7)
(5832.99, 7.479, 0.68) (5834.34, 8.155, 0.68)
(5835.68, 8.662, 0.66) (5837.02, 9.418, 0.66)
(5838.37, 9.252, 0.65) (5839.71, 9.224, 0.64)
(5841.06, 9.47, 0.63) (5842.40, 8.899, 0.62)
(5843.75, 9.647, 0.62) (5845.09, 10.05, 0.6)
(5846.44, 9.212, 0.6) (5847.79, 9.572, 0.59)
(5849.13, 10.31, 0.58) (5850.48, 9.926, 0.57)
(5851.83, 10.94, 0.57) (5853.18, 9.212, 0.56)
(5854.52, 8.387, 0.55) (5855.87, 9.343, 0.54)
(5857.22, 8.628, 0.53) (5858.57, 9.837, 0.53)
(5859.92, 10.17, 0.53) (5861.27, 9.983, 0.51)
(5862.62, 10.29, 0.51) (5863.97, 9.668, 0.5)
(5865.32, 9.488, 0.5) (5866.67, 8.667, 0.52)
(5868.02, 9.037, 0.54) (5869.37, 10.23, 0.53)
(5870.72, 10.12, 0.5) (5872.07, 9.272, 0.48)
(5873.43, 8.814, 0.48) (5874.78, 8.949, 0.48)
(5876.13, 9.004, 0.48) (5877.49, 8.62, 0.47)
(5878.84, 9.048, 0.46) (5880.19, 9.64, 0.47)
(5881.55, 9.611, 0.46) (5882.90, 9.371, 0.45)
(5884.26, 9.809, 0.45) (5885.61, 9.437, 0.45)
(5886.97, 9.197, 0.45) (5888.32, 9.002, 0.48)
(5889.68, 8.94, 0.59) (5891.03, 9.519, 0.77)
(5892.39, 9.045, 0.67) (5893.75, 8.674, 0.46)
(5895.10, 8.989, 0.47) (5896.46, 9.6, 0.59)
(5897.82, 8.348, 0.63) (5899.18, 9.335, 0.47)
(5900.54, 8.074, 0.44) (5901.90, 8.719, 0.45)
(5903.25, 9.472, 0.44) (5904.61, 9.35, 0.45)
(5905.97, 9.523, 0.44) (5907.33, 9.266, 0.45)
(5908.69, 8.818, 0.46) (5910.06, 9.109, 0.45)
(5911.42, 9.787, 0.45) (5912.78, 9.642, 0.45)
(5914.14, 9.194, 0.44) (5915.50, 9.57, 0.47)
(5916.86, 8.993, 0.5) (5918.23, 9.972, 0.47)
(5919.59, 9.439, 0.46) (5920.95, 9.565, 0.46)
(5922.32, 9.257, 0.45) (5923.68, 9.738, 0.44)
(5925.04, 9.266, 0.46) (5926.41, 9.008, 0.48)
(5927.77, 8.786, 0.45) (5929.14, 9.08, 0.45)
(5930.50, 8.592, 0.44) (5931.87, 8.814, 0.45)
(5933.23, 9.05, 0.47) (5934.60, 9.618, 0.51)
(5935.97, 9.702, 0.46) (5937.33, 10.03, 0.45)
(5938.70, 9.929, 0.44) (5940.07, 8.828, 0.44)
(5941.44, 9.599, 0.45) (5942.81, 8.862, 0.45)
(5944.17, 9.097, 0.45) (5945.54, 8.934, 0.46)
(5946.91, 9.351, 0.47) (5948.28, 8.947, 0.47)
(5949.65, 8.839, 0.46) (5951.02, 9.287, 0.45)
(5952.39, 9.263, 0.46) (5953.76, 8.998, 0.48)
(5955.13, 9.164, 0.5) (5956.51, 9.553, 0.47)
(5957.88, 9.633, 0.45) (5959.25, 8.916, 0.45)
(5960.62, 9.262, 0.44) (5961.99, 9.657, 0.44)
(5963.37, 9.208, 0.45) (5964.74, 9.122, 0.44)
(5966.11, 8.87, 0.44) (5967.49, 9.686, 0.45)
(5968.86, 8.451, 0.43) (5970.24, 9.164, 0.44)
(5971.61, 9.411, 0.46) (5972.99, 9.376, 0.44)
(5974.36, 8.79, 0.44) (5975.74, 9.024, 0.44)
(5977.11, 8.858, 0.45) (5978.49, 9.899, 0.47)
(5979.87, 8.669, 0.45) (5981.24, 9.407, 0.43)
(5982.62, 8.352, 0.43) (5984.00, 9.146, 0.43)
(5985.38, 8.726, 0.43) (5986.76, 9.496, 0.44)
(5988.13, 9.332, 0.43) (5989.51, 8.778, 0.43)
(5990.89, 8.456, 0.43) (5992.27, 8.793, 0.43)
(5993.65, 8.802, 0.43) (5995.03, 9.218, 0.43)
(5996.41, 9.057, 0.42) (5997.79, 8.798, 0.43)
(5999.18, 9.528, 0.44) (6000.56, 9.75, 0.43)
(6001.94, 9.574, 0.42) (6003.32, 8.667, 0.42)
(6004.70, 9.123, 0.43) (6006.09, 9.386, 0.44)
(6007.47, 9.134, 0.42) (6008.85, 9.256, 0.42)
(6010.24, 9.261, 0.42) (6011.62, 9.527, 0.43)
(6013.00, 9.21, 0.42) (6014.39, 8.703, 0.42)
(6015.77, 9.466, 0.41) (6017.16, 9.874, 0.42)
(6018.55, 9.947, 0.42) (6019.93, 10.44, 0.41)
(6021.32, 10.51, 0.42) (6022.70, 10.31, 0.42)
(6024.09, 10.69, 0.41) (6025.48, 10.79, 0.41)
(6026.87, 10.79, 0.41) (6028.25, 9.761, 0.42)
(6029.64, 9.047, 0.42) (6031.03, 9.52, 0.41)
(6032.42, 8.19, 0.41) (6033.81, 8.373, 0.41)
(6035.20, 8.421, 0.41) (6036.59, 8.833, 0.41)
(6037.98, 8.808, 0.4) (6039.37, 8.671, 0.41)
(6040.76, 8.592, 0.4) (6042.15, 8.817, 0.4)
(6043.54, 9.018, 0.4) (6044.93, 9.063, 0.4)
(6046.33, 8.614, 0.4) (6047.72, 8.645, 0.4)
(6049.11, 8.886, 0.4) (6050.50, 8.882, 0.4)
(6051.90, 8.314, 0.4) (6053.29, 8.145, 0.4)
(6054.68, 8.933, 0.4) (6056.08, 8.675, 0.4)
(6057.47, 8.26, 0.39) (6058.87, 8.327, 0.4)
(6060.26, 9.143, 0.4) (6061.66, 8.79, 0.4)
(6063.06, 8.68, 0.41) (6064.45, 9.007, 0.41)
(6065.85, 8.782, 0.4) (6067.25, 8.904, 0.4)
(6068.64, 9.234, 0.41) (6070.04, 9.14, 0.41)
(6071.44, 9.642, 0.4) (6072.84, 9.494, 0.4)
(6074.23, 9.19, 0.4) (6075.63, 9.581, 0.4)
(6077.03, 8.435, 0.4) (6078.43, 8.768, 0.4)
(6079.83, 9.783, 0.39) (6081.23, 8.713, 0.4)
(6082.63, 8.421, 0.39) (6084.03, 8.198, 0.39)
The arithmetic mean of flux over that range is 9.6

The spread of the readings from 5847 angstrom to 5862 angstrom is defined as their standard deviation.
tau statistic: 0.7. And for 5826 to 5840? 0.9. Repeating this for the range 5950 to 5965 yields 0.2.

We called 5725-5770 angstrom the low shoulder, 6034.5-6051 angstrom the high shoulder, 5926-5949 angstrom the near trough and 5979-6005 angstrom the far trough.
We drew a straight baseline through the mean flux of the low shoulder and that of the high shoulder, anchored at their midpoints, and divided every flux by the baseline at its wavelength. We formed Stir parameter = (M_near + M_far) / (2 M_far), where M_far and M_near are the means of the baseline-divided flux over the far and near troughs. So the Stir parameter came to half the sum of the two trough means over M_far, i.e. 1.00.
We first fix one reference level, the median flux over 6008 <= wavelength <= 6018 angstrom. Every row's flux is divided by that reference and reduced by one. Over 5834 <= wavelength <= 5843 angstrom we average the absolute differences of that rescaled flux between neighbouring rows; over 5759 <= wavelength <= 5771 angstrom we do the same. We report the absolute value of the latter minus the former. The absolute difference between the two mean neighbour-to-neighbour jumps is 0.048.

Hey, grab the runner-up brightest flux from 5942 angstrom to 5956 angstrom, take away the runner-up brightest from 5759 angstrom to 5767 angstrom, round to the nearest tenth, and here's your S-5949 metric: -1.1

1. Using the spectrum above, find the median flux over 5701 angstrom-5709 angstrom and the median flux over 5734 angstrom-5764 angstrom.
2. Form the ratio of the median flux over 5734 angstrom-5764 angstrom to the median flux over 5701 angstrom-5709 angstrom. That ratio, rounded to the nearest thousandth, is 0.960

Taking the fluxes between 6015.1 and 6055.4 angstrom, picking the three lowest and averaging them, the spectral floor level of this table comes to 8.2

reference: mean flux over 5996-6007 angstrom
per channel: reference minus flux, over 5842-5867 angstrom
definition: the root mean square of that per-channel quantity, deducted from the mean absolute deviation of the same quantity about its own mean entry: -0.215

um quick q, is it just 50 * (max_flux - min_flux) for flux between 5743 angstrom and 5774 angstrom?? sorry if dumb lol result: 90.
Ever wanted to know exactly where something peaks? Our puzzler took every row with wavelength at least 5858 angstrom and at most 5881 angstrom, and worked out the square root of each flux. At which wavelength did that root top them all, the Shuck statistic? 5862.62 angstrom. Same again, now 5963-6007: 5978.49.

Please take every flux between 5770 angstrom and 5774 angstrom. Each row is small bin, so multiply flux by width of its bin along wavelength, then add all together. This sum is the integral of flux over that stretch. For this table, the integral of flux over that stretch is 37.8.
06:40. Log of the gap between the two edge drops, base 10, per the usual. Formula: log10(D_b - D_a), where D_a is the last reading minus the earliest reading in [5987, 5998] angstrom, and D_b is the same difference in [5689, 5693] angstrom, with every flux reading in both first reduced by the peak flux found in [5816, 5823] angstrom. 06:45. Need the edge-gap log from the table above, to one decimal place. 0.0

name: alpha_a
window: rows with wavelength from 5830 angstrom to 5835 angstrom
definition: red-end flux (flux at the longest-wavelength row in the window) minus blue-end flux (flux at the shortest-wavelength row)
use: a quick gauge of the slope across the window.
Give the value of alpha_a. -1.2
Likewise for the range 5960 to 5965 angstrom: -0.1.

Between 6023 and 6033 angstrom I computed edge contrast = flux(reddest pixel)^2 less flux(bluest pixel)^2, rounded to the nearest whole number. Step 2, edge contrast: -47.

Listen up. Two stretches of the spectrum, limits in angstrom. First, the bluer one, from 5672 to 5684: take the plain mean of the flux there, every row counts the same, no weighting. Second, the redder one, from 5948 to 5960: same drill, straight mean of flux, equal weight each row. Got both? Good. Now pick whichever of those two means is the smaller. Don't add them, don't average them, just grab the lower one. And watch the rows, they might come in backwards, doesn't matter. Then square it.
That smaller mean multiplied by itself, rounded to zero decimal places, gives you 84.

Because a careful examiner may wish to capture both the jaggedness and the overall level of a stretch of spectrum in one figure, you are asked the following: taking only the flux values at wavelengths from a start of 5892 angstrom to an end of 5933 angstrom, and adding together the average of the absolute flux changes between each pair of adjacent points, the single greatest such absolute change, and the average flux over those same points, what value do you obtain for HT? 10.9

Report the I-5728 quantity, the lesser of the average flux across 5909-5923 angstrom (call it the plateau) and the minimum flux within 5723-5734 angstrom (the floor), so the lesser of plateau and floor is 9.0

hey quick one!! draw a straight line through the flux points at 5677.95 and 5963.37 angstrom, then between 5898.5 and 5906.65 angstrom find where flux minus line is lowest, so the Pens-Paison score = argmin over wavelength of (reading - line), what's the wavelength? 5900.54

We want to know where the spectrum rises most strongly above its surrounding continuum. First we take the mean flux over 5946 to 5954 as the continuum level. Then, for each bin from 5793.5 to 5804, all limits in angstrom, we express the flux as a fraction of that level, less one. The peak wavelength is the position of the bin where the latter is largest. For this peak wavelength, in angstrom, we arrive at 5798.18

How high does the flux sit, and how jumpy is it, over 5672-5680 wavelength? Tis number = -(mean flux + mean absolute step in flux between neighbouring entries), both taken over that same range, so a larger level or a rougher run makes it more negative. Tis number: -11.0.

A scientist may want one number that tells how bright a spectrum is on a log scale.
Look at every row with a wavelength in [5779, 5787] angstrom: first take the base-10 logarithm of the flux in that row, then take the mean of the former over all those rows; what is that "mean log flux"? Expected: 0.979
